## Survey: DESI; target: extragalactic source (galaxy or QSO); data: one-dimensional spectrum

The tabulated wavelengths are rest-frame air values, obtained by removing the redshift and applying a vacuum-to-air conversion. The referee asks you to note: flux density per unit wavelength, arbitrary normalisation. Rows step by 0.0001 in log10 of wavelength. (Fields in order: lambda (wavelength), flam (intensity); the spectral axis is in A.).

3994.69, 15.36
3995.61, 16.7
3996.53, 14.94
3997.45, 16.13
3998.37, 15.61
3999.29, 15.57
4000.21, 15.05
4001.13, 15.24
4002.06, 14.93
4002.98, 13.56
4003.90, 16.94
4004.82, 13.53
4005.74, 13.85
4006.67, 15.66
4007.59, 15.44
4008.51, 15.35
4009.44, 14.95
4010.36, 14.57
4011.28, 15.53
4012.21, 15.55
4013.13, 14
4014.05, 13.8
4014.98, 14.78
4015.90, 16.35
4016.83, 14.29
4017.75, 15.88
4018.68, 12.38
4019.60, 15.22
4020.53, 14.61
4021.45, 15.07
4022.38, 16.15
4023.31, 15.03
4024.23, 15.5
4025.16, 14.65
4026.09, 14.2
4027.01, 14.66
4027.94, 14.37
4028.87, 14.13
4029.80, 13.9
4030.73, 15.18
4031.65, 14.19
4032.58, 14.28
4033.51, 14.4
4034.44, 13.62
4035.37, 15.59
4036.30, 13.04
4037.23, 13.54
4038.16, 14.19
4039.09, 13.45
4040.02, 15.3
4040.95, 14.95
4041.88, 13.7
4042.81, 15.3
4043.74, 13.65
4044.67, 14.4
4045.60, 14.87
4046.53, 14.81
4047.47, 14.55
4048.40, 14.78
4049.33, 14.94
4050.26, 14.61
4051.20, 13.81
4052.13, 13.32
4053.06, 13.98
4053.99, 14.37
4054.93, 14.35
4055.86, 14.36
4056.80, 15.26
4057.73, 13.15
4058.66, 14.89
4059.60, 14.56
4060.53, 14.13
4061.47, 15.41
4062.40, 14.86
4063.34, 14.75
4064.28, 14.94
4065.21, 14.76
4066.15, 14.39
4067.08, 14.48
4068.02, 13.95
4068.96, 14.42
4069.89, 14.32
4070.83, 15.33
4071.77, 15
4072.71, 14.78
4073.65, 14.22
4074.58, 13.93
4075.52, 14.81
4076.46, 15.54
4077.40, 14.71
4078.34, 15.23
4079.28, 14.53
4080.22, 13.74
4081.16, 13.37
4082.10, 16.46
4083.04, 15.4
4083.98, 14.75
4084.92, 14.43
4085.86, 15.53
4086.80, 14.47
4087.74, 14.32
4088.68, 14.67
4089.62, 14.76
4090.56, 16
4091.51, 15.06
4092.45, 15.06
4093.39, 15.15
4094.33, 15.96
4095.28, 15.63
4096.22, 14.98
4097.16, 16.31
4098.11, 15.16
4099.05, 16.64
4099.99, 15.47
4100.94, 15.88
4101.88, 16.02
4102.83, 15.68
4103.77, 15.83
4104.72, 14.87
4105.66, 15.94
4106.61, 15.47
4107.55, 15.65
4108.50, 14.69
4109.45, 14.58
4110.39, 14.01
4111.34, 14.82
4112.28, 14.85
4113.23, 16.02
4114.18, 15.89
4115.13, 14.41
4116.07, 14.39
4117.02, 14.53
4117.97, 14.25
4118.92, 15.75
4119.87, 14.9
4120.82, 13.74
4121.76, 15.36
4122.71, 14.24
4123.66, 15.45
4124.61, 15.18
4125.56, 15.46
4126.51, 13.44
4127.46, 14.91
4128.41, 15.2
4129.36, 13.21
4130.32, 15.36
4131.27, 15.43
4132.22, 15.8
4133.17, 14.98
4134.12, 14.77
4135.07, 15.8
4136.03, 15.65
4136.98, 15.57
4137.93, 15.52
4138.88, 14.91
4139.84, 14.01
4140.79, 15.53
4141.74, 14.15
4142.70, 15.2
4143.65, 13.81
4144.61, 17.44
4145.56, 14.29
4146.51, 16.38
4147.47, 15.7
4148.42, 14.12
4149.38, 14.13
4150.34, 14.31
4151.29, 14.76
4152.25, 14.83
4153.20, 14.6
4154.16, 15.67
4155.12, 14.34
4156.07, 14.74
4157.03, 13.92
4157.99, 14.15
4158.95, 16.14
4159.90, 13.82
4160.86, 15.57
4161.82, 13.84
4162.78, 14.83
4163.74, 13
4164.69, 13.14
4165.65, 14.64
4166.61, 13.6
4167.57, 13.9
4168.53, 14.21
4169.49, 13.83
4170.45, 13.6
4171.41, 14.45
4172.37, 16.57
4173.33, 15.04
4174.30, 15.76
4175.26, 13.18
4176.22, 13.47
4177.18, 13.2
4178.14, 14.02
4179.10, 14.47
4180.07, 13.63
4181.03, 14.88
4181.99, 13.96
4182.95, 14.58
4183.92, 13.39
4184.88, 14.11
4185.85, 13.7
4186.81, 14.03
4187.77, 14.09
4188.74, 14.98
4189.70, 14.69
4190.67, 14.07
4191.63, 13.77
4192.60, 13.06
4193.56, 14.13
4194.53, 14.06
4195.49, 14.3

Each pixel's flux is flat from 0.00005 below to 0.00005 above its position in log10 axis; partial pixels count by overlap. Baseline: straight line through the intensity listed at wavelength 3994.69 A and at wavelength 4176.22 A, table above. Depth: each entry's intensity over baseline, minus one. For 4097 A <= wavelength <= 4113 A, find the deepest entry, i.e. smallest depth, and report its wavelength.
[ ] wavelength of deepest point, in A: 4110.39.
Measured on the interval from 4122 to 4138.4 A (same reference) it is 4129.36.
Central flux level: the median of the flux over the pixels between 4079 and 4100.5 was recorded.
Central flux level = 15.1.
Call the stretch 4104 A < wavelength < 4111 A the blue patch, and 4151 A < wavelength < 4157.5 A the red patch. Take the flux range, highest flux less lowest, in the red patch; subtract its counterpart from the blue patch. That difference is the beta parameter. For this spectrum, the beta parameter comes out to -0.18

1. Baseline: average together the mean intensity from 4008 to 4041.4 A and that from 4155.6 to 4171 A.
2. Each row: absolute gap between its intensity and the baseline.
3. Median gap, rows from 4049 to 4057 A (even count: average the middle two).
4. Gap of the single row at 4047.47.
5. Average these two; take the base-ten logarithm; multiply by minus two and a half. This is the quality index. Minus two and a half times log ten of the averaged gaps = 1.4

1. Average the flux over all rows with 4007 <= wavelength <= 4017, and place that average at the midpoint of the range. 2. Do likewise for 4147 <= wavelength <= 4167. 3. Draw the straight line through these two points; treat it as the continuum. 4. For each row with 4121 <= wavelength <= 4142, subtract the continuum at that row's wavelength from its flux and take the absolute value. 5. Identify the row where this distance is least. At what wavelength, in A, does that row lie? 4134.12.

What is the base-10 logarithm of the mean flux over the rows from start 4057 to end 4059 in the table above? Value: 1.15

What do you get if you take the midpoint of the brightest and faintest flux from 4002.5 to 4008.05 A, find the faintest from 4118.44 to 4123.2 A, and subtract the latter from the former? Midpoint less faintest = 1.5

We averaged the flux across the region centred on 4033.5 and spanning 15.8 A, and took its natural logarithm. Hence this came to 2.66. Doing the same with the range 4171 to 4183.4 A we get 2.67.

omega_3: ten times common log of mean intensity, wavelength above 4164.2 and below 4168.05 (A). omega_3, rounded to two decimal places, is 11.41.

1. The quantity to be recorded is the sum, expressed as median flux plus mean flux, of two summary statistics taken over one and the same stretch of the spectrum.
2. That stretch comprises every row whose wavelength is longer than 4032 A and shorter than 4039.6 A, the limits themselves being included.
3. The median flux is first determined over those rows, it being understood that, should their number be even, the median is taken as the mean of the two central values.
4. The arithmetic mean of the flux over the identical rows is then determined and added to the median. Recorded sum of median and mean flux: 27.92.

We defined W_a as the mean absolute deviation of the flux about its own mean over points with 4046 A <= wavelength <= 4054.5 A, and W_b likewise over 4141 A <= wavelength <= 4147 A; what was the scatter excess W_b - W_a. 0.70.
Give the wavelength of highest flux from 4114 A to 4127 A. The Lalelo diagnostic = 4114.18 A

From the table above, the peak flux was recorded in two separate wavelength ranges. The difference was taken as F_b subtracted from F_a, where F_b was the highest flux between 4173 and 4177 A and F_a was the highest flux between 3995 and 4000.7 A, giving 0.9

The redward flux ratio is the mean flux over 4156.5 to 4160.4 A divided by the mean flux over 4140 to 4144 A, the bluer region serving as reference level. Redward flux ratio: 0.99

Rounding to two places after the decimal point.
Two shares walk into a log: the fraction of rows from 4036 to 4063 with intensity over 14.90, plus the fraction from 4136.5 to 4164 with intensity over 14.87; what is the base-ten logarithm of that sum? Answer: -0.23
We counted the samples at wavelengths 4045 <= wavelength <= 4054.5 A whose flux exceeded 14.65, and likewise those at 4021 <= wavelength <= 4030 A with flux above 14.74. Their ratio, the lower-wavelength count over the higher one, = 1.00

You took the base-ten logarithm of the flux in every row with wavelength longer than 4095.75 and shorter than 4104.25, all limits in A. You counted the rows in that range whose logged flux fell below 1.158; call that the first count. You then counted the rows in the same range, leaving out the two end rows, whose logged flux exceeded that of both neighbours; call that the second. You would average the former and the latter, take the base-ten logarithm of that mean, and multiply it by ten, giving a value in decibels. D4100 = 1.8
